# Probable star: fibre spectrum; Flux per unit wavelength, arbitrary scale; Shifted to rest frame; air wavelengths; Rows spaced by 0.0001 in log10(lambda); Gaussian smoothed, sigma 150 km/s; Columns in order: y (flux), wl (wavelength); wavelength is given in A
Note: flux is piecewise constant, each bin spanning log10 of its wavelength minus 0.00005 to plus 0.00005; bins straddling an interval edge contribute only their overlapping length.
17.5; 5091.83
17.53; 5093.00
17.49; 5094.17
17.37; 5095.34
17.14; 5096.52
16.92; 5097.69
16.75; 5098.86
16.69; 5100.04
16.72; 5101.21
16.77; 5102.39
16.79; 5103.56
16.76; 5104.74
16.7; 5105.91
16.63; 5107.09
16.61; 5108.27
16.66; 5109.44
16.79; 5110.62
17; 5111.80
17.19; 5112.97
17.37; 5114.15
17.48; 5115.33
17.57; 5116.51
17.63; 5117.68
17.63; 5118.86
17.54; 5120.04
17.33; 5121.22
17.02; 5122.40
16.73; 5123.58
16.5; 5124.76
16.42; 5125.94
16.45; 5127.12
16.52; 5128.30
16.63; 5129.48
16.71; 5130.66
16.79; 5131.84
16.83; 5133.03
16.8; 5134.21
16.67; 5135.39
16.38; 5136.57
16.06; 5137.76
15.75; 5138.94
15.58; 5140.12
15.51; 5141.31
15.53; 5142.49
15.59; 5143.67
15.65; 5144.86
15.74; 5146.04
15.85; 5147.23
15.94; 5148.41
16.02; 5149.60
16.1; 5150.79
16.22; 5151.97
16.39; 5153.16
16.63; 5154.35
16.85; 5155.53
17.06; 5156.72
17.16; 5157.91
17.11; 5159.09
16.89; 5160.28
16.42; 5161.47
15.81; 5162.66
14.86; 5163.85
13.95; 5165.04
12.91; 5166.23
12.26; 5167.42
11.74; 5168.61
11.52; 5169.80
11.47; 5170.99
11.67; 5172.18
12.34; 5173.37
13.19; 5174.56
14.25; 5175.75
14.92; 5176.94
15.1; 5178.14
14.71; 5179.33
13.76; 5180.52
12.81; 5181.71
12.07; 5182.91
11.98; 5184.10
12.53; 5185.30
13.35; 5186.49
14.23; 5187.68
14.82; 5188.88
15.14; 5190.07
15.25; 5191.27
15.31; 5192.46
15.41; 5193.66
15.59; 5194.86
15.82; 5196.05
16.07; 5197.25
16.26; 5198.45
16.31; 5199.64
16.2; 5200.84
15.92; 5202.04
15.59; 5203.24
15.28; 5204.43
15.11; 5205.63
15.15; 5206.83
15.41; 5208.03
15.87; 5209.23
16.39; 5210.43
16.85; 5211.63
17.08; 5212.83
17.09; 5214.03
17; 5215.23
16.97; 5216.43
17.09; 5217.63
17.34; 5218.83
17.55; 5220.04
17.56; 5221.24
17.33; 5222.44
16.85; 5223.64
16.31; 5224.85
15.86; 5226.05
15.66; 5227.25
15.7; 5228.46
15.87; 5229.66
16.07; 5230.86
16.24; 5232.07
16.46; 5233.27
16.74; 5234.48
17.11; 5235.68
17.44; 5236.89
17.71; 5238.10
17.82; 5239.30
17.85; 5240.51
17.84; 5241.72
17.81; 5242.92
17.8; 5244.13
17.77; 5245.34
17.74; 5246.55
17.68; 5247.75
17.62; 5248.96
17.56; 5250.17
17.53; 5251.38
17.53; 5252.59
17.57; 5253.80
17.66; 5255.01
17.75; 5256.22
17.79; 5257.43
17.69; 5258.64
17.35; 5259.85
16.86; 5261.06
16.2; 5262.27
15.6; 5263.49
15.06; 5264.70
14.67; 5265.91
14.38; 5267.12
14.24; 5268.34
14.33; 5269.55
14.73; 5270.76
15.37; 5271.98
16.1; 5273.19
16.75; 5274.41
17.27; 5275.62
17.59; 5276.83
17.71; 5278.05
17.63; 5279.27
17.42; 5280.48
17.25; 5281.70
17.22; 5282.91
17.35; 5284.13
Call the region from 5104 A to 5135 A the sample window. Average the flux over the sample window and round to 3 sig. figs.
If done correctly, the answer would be 16.9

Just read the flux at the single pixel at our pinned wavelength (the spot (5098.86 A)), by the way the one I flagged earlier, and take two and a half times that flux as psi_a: 42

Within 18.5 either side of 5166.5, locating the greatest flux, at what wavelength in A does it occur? 5157.91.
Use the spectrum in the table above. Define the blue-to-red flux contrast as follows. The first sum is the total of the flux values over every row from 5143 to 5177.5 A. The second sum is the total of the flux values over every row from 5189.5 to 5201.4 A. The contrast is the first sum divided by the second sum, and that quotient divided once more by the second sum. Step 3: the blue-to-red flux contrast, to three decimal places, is 0.017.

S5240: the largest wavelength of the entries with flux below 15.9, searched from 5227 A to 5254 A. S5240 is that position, 5229.66 A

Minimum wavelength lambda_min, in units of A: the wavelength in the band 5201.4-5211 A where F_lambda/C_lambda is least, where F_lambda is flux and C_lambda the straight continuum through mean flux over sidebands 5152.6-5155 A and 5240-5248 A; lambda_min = 5205.63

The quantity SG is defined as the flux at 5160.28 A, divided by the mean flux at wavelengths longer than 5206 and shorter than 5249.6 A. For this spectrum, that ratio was 1.00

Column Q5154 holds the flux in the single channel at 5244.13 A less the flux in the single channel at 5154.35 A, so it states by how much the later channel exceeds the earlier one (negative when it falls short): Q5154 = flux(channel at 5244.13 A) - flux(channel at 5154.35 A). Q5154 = 1.2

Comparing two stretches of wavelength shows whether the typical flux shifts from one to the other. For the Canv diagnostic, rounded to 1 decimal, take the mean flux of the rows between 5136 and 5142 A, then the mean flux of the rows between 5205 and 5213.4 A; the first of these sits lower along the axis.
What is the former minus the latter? -0.1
